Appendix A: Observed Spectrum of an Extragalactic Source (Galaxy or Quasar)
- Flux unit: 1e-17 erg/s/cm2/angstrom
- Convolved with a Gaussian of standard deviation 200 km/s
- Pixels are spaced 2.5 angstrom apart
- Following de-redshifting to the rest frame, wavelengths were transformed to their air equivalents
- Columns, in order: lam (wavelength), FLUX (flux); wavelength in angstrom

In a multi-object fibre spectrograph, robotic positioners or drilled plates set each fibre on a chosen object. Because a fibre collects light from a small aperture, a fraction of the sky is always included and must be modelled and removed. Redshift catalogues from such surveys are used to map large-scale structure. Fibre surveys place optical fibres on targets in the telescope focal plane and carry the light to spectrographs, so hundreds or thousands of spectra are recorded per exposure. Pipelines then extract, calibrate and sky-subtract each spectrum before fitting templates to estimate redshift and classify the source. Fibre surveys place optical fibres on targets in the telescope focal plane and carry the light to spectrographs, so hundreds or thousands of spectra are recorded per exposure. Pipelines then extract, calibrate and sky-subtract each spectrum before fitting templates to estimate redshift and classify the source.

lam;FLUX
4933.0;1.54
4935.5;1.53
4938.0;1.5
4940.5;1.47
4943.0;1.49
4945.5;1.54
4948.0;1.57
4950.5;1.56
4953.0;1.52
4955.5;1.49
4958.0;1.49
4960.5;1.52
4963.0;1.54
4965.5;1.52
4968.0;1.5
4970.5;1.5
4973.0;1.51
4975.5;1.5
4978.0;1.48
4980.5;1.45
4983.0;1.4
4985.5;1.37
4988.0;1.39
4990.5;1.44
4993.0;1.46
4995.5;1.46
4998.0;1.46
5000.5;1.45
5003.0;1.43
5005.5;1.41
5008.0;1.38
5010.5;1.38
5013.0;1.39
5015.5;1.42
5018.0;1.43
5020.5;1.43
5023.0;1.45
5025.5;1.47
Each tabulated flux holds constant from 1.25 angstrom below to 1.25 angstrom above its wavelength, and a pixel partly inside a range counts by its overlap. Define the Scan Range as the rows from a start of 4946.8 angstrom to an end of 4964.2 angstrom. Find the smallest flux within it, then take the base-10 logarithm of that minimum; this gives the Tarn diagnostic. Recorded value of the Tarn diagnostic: 0.173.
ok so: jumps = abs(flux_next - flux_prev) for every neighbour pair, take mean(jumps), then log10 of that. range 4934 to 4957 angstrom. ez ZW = -1.52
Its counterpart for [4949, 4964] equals -1.62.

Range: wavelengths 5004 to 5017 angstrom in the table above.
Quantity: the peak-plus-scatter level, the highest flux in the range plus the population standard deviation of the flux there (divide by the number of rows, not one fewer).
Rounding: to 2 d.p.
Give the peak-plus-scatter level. 1.44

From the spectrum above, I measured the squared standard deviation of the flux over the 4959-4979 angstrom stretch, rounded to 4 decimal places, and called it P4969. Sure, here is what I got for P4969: 0.0003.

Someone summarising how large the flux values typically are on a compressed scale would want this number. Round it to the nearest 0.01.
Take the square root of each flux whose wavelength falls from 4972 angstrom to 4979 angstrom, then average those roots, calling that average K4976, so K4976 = 1.22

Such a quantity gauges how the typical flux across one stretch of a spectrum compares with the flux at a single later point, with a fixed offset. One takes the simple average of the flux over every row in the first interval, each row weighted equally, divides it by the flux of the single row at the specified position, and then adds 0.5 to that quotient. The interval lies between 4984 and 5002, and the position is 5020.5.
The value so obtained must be 1.50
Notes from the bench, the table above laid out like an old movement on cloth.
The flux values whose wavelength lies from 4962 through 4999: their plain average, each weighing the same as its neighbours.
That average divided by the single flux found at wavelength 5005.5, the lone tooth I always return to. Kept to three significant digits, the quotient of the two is 1.04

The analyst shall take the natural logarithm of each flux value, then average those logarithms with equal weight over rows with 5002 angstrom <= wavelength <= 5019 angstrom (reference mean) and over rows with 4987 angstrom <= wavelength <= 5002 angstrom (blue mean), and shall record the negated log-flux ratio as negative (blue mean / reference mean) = -1.08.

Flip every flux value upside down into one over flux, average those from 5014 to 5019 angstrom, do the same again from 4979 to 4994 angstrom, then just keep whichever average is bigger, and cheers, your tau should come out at 0.705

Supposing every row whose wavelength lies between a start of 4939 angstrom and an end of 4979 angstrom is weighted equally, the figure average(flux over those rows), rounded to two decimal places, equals 1.51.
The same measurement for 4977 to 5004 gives 1.44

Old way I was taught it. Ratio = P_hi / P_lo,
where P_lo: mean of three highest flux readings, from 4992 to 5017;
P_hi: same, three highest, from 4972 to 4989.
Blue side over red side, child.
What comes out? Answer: 1.03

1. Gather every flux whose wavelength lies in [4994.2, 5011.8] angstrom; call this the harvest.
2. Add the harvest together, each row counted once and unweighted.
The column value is 10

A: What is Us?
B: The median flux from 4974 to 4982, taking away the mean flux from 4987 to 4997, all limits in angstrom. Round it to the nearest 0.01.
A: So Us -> 0.04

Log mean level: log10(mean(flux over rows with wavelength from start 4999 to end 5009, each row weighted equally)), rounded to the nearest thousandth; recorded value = 0.152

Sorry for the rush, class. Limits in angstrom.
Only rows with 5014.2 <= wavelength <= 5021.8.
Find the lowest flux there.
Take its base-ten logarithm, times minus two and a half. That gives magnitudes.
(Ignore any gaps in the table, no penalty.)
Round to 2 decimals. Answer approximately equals -0.38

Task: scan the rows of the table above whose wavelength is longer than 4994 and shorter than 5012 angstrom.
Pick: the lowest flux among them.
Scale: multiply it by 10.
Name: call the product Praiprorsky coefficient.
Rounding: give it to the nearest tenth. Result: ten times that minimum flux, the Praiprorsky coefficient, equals 13.8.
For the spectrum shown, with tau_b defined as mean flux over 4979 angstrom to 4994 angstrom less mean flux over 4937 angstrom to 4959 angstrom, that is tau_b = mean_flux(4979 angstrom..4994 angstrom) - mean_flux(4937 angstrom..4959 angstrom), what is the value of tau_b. -0.096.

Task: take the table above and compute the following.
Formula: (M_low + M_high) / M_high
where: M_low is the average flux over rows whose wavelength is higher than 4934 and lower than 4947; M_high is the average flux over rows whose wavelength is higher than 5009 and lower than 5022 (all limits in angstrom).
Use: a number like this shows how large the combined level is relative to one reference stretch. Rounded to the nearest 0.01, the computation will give 2.07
